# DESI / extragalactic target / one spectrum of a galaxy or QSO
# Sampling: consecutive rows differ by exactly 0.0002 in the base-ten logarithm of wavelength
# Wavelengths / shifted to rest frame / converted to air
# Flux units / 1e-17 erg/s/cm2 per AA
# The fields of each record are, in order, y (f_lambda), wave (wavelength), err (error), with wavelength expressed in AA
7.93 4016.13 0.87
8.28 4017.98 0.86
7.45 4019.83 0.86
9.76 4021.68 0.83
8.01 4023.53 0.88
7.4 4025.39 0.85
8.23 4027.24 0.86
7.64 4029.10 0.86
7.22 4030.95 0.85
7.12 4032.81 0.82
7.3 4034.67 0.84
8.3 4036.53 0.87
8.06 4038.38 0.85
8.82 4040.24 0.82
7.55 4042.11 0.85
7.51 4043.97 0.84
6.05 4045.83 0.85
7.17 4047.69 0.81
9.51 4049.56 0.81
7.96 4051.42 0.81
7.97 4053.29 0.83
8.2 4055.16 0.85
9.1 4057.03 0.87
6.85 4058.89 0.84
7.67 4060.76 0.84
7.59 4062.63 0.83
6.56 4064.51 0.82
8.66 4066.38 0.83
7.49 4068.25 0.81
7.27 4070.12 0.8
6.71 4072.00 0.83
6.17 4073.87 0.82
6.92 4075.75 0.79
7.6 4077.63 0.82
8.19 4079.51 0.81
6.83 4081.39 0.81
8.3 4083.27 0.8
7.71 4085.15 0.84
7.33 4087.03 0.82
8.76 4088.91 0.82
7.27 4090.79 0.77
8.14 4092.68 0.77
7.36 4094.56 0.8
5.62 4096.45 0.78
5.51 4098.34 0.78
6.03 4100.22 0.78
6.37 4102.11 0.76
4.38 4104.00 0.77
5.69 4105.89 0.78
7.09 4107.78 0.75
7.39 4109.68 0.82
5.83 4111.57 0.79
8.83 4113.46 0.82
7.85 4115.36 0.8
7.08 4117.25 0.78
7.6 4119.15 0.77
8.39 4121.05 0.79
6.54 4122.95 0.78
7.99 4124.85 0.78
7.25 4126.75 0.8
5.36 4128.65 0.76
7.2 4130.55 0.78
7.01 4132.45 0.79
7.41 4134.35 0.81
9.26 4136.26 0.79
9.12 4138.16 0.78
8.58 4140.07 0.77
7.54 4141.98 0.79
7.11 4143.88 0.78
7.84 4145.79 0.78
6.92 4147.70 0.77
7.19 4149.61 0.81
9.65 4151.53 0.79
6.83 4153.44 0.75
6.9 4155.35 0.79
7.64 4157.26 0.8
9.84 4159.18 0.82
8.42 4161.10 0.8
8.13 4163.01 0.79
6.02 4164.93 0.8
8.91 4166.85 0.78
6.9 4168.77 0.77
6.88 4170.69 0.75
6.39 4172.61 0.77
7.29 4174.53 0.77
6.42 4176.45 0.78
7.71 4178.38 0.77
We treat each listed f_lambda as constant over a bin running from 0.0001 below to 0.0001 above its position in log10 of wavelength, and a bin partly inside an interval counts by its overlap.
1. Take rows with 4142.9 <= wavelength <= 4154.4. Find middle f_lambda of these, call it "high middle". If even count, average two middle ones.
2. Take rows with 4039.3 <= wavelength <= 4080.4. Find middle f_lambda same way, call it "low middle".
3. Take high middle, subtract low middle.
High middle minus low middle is -0.42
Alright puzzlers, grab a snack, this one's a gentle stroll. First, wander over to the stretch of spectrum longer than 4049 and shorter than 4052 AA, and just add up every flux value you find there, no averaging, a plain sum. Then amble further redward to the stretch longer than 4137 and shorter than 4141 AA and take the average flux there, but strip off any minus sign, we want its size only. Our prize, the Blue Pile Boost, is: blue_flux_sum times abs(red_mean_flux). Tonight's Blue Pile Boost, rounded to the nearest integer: 155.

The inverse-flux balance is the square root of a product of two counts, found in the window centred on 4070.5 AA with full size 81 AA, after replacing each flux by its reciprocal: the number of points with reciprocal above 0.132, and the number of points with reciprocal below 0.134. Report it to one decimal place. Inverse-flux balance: 22.8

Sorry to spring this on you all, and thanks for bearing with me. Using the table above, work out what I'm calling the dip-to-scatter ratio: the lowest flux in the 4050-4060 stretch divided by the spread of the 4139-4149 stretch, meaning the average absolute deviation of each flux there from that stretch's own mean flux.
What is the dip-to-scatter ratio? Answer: 14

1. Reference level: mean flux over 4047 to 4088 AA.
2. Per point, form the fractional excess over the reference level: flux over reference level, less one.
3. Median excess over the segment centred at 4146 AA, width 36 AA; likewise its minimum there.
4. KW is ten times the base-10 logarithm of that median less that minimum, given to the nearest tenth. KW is -5.4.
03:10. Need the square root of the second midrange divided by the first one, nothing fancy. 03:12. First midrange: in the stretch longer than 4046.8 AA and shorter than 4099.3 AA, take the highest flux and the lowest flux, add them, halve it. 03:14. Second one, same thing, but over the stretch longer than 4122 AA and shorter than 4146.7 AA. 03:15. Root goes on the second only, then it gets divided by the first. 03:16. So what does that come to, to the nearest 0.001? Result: 0.360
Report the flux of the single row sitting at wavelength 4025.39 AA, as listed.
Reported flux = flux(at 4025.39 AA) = 7.4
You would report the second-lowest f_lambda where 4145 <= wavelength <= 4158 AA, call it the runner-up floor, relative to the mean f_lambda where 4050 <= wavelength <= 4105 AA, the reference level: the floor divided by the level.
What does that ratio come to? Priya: 0.95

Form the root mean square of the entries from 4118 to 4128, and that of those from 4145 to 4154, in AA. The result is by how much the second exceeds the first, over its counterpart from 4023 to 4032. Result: 0.02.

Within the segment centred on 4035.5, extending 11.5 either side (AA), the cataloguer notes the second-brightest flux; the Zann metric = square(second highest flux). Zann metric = 68.9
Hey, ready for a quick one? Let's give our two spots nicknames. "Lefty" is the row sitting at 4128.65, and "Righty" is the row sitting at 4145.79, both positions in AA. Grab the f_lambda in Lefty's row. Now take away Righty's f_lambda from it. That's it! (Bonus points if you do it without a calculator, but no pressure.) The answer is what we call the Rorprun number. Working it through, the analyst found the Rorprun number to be -2.5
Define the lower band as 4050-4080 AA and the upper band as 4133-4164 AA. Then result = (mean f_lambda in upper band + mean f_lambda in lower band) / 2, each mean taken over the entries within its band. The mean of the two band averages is 7.79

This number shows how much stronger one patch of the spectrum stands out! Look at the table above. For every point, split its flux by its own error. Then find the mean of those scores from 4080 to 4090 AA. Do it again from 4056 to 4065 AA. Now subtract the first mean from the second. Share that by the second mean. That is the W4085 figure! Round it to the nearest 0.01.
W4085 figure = -0.06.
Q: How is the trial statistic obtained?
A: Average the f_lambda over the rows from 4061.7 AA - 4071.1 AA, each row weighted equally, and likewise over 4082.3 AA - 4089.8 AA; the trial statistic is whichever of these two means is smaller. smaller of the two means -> 7.5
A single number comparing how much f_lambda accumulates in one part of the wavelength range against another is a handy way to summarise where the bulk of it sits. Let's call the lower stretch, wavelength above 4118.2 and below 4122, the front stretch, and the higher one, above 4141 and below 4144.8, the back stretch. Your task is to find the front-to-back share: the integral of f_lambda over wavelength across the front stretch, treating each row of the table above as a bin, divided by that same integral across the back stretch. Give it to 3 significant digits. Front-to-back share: 1.09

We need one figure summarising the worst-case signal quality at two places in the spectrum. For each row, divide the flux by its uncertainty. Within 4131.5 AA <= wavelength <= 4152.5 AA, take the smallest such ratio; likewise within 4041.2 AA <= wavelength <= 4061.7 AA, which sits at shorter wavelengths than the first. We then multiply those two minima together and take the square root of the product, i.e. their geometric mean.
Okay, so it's 7.9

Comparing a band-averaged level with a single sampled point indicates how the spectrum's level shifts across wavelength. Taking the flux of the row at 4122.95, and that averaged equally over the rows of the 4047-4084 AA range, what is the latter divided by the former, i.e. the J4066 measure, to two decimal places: 1.17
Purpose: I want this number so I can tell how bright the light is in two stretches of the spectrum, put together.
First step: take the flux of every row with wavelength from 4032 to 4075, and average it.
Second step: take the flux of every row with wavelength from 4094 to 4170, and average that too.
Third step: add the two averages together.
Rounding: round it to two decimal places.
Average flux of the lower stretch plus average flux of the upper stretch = 14.95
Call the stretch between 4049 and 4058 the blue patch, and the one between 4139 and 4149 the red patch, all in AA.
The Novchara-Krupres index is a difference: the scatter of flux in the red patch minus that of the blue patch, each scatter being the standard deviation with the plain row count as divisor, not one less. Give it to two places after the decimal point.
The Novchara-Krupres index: -0.05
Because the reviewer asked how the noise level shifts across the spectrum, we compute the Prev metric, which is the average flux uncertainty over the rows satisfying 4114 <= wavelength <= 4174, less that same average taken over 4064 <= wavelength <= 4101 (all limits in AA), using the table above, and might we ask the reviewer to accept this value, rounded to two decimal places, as -0.02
